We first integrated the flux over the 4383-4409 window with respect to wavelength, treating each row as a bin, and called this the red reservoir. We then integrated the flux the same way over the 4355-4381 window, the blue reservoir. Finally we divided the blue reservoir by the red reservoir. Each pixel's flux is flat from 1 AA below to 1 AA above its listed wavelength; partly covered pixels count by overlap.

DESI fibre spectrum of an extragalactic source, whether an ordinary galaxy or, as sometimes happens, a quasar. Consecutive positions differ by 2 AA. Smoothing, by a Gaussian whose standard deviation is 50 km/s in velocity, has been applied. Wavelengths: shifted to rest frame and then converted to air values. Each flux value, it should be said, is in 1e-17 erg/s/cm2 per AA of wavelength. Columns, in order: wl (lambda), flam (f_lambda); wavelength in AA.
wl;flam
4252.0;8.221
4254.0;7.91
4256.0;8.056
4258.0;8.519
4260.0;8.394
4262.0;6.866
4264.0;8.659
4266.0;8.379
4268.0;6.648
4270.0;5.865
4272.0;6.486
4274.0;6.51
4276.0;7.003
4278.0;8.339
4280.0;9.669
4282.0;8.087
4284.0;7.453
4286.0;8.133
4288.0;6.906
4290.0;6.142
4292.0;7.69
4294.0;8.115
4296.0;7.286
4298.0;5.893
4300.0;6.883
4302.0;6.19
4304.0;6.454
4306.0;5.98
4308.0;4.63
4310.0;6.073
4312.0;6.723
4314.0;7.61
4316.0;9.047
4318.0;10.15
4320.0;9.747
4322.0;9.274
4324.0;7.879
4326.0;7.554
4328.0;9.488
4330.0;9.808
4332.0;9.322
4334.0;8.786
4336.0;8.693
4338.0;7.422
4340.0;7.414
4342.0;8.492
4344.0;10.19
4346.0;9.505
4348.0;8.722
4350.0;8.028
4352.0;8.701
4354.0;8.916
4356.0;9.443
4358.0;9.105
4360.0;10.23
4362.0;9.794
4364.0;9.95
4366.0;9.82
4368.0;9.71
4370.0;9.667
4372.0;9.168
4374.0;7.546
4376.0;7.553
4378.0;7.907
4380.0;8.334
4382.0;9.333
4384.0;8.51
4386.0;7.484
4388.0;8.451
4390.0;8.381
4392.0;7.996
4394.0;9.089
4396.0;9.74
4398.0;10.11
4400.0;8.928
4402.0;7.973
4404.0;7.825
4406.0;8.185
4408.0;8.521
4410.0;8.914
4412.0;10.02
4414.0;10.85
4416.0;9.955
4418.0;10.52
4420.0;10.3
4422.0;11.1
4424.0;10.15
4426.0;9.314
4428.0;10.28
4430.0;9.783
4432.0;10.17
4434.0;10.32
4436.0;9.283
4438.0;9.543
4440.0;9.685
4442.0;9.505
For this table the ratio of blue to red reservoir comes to 1.06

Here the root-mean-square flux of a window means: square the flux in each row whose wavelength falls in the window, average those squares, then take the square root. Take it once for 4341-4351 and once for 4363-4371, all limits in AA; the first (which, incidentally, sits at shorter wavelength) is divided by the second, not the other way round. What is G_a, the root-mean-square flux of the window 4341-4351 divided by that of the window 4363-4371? 0.92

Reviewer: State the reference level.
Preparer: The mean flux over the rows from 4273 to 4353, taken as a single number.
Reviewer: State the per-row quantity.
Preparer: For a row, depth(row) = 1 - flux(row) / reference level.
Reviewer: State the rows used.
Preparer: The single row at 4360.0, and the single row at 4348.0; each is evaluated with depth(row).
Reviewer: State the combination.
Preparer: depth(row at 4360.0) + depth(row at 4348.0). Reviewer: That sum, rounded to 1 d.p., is -0.4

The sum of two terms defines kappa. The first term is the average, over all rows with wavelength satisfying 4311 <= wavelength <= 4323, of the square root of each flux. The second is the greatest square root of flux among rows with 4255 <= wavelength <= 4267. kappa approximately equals 5.89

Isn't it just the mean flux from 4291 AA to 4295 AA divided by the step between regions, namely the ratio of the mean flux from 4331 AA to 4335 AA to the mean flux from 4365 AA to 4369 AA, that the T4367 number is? 8.5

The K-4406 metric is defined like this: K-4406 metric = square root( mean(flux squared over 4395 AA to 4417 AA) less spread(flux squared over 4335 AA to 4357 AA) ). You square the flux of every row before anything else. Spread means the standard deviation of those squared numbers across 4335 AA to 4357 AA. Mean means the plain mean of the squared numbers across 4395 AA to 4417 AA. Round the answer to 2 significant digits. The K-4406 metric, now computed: 8.4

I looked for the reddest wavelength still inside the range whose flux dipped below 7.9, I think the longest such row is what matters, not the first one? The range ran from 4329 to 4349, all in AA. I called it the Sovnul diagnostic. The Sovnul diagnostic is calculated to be 4340.0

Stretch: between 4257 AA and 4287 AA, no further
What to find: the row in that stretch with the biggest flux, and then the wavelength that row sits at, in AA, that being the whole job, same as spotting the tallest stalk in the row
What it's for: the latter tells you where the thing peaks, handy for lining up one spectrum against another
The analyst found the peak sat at 4280.0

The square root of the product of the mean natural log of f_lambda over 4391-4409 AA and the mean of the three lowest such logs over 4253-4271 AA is 2.01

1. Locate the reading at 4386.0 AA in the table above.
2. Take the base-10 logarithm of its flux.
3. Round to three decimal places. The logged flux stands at 0.874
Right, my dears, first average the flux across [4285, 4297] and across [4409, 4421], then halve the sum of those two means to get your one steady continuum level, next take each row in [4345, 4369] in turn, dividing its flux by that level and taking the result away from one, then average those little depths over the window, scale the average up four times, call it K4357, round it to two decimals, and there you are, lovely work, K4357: -0.27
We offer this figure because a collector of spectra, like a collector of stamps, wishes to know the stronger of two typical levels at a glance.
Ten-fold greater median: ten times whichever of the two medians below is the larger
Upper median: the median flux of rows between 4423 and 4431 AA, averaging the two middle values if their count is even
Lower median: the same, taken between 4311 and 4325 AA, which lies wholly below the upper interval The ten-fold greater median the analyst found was 100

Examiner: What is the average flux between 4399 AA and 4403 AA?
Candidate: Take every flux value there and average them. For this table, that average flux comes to 8.5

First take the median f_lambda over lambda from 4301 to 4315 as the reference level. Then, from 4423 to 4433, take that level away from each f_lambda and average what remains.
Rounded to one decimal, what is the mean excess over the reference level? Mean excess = 3.7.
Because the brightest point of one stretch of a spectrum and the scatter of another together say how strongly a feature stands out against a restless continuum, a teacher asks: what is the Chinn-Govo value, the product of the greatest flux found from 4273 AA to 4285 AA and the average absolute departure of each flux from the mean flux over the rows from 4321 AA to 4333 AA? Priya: 7.5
